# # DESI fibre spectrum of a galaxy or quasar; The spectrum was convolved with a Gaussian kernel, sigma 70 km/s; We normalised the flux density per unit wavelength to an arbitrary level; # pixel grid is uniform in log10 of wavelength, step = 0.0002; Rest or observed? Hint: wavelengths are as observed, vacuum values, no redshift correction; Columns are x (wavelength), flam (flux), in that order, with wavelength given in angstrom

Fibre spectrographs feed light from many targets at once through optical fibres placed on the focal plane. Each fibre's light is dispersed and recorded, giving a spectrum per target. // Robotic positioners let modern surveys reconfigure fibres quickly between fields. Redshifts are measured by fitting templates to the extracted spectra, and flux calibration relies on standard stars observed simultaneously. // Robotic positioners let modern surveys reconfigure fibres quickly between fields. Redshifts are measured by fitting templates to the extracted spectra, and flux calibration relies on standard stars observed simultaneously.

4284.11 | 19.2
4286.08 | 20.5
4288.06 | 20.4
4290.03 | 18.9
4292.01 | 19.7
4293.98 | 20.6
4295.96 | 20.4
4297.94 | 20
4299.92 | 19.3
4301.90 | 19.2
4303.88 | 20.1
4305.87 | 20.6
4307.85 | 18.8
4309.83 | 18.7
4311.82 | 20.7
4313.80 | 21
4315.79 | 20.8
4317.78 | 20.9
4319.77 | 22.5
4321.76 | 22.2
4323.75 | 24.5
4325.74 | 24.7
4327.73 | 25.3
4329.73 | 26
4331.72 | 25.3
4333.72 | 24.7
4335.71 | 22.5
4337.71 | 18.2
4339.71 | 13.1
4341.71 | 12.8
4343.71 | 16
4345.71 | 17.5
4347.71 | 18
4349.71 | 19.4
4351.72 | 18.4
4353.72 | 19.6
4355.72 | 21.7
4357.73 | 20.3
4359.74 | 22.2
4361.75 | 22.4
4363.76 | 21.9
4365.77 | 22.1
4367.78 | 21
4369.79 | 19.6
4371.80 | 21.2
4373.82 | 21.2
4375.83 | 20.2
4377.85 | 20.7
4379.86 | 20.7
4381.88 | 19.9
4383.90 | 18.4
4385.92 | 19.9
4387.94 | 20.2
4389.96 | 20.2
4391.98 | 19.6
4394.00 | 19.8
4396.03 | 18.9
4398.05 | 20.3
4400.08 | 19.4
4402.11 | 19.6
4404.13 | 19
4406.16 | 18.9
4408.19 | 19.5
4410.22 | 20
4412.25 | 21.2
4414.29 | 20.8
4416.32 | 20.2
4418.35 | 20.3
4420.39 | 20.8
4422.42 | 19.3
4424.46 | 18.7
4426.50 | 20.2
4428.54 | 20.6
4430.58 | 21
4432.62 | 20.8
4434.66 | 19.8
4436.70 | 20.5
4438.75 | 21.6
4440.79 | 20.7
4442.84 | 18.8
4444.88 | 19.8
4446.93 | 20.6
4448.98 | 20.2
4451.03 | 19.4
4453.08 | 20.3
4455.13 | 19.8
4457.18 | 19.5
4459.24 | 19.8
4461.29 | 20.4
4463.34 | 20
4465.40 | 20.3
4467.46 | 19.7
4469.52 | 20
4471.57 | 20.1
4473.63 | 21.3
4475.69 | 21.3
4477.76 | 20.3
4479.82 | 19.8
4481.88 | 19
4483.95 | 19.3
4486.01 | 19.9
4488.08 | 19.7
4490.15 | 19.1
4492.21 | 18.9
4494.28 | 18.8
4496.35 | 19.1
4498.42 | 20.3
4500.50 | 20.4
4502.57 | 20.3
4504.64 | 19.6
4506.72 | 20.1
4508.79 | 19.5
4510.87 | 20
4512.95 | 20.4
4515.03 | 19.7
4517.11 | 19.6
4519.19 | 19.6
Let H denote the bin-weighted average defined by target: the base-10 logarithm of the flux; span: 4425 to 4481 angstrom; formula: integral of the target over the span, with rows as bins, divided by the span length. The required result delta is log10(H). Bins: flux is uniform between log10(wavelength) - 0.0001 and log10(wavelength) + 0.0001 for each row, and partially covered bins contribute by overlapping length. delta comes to 0.116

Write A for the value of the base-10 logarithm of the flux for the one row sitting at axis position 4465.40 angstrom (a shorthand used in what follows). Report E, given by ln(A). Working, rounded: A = 1.31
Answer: 0.268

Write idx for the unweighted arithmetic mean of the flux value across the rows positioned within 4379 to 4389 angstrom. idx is 19.8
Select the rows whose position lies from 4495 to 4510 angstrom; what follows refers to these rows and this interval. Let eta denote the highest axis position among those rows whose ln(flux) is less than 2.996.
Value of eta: 4508.79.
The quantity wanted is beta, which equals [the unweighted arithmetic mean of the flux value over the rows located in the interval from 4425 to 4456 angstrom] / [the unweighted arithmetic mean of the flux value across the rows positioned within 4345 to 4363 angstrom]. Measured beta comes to 1.02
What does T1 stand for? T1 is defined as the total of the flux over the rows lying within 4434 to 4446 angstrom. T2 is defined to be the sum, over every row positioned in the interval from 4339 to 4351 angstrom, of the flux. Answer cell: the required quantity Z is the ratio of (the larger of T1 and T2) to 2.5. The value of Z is 48.5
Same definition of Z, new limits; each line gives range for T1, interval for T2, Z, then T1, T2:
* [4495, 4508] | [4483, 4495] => 47.9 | 119.8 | 116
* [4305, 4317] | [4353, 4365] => 51.2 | 120.6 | 128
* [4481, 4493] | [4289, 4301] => 47.6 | 115.9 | 119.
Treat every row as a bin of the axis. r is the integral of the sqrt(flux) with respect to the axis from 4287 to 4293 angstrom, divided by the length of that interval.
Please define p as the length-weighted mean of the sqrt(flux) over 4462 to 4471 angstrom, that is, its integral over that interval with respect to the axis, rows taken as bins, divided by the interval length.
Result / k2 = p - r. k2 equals 0.04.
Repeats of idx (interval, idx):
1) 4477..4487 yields 19.7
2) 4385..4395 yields 19.9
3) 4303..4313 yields 19.8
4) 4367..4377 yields 20.6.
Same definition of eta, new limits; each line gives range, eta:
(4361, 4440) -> 4434.66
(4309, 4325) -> 4309.83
